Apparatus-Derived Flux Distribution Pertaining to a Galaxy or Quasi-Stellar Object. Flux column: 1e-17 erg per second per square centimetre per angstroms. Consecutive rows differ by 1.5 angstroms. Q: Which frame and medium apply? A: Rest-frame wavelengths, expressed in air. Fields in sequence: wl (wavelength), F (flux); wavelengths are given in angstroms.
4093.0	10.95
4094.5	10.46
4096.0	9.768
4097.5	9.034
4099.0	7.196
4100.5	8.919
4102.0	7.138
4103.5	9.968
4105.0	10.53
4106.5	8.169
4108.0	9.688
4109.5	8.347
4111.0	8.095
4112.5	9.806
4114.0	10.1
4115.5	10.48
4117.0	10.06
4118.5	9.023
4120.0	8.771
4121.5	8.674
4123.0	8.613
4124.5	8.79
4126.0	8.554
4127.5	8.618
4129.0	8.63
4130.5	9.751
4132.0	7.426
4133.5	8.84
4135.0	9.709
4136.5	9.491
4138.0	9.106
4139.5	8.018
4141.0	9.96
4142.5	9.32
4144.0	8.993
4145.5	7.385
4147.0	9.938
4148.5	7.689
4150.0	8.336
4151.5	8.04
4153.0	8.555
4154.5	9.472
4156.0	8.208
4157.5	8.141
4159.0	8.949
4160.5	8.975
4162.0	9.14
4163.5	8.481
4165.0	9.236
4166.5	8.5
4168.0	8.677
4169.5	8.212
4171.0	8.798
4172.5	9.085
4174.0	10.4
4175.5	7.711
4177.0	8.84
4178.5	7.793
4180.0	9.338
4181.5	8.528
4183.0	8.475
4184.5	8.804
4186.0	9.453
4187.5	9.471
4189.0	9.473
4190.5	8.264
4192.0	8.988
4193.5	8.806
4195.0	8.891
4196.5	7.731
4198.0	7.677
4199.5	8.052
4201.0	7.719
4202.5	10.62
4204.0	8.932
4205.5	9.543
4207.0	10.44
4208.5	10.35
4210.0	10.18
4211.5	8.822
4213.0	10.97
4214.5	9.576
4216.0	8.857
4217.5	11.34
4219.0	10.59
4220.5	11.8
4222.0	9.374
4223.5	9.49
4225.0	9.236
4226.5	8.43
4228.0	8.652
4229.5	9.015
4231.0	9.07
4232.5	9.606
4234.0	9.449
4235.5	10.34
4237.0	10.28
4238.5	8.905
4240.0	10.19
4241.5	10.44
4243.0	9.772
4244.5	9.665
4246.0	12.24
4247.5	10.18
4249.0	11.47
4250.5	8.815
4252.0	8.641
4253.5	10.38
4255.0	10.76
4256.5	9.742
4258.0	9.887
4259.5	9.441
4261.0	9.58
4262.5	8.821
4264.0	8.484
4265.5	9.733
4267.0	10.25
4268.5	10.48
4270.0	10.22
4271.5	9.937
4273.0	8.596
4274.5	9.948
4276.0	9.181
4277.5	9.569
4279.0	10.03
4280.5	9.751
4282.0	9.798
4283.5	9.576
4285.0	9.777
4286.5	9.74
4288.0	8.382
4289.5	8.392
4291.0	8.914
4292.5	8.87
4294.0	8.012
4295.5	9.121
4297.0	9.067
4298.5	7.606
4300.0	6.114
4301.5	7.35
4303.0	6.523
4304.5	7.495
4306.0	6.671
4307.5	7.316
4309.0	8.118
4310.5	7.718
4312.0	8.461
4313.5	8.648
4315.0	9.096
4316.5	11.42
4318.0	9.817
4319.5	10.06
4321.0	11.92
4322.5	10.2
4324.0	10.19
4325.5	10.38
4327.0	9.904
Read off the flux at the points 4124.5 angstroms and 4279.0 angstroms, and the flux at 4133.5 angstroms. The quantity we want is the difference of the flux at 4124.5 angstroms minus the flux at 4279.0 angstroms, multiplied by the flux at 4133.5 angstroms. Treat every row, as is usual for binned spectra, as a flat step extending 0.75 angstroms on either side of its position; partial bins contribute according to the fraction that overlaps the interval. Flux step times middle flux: -11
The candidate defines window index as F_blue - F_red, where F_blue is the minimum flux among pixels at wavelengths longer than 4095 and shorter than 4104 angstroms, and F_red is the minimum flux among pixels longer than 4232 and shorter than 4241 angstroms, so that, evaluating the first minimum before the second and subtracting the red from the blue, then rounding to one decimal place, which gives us -1.8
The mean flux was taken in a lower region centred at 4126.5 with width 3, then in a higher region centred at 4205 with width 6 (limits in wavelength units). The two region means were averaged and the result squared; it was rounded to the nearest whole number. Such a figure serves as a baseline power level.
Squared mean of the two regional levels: 85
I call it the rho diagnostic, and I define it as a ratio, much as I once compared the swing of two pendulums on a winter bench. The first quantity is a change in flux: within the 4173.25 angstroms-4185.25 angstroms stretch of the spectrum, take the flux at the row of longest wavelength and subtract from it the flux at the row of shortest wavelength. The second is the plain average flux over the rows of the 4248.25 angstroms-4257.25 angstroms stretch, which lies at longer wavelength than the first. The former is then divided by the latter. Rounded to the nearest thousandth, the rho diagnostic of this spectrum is -0.160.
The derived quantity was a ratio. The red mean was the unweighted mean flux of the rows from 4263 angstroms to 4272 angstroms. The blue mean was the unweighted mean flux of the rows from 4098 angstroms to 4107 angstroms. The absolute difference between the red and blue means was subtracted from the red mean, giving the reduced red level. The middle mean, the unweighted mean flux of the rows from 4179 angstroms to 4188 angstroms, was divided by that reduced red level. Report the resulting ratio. 1.0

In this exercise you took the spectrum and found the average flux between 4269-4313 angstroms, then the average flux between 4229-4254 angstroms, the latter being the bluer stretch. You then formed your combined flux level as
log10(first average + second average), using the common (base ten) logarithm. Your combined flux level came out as 1.27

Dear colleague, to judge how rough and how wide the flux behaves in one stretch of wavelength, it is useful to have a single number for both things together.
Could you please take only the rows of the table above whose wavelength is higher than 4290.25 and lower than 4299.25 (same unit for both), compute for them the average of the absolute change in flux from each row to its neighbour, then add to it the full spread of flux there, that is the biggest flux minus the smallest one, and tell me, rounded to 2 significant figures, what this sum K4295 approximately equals 2.2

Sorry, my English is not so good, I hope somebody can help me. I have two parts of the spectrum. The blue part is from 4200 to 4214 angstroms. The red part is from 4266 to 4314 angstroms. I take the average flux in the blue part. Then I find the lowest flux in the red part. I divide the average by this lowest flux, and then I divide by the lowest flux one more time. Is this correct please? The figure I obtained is 0.26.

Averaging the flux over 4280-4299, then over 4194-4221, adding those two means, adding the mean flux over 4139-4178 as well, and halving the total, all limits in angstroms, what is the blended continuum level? 13.6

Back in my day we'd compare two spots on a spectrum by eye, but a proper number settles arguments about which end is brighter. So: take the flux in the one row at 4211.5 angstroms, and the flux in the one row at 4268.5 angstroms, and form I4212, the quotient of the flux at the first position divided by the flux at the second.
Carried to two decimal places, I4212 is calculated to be 0.84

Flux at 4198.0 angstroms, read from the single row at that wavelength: 7.677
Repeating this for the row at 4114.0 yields 10.1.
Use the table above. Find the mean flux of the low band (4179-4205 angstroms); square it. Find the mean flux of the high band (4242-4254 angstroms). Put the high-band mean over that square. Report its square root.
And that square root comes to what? 0.363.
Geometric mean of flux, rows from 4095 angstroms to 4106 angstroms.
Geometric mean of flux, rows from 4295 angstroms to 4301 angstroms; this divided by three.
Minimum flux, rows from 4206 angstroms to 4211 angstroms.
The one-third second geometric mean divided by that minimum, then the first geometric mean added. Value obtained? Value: 9.11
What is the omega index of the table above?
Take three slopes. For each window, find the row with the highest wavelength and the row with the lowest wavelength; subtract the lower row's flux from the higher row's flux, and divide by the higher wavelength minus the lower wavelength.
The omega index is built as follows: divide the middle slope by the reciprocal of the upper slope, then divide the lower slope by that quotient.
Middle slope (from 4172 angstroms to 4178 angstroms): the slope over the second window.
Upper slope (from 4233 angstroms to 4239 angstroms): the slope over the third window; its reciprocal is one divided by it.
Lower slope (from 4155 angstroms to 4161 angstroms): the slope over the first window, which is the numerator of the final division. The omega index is 26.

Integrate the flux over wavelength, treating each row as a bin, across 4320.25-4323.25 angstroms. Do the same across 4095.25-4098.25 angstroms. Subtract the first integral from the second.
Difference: -5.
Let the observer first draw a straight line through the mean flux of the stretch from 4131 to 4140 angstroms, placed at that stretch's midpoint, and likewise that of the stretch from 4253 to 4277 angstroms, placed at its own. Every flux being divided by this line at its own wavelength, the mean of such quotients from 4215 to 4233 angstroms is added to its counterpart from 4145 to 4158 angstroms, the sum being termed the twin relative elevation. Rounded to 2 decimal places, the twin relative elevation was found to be 1.97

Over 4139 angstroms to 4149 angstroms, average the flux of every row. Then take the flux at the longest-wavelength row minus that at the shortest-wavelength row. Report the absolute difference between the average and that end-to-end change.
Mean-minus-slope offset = 9.1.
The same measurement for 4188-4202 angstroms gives 10.2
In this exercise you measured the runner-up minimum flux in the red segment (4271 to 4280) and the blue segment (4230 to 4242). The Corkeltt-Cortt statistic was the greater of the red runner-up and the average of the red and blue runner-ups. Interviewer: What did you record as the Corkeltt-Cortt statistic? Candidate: 9.2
